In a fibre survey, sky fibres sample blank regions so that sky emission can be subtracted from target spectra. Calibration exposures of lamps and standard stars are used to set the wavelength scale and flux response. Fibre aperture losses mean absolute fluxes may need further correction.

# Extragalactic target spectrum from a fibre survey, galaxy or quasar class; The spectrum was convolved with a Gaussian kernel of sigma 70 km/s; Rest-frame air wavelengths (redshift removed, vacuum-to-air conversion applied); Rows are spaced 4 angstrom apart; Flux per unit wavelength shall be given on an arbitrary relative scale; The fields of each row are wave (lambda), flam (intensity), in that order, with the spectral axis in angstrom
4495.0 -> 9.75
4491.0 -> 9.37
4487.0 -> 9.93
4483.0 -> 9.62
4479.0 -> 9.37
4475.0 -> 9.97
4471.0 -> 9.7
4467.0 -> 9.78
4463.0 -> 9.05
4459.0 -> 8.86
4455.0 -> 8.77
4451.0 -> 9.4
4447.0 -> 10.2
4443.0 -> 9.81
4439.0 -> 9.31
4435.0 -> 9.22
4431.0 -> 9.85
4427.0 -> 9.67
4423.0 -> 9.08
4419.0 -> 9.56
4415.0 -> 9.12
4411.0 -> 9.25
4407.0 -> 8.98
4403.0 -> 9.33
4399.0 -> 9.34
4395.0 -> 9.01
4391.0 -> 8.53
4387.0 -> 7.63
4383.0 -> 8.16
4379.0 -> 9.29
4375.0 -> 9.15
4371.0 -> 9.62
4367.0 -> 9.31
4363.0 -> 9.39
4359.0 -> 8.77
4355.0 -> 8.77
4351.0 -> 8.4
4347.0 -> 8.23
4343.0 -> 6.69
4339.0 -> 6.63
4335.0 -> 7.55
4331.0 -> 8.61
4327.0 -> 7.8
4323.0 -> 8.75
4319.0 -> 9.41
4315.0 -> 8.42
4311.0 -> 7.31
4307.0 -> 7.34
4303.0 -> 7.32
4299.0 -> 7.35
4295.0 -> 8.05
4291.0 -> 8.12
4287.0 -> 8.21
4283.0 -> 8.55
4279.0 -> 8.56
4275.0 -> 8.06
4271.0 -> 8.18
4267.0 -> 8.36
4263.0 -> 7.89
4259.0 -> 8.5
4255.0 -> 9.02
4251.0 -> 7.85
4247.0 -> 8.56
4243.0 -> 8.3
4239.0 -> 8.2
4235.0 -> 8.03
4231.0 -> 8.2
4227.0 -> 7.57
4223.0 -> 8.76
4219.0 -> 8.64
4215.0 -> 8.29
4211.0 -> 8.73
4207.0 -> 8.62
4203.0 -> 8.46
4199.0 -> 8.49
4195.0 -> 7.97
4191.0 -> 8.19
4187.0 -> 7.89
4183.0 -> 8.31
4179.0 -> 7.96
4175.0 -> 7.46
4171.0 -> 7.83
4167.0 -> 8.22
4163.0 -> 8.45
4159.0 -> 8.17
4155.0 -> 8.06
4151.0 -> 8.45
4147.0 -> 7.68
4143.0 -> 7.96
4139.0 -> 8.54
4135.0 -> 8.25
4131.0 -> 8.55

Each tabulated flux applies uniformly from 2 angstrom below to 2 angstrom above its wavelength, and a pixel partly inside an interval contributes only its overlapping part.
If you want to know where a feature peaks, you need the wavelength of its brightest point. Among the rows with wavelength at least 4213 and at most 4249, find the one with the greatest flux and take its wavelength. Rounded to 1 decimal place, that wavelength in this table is 4223.0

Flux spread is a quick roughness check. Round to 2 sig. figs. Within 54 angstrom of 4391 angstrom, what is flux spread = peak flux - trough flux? 3.2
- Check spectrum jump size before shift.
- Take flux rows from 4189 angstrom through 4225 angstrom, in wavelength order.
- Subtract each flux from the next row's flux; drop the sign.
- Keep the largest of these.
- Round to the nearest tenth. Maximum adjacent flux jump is 0.5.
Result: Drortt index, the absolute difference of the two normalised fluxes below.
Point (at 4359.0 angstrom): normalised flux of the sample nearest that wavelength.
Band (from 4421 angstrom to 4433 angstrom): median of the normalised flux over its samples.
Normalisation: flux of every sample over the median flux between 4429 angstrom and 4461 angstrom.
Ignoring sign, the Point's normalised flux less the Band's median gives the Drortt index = 0.10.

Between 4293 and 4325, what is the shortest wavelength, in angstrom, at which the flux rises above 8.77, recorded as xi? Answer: 4319.0 angstrom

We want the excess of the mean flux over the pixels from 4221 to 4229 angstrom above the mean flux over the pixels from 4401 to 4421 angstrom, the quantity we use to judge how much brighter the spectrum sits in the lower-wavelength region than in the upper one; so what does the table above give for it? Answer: -1.1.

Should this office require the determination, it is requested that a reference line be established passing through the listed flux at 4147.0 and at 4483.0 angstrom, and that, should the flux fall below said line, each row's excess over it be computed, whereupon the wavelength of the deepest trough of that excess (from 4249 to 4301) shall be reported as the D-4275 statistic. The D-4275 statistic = 4299.0 angstrom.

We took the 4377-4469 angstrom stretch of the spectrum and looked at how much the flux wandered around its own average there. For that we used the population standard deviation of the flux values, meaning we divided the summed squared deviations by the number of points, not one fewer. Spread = 0.55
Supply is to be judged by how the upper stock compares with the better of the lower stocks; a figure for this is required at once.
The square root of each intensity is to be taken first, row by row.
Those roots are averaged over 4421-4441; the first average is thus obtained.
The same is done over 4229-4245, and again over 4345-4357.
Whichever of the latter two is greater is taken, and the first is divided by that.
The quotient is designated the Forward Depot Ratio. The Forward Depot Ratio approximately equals 1.06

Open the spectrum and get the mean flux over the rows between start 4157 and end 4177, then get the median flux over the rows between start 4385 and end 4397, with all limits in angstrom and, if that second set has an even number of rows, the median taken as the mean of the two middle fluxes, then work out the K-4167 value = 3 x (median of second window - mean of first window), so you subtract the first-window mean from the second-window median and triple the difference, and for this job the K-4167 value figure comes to 1.5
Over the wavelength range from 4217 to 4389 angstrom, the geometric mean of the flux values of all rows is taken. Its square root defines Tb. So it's 2.87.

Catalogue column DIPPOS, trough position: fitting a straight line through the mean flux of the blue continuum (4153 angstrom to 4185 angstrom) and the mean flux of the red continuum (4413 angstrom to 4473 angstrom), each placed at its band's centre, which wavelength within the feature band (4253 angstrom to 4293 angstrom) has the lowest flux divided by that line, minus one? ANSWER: 4263.0 angstrom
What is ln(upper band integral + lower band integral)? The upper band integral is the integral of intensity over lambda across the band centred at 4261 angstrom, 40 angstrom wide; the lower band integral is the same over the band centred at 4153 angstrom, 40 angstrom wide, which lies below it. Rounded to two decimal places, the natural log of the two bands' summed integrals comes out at 6.49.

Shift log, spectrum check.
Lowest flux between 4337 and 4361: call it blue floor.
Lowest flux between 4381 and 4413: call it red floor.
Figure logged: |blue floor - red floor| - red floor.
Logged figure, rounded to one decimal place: -6.6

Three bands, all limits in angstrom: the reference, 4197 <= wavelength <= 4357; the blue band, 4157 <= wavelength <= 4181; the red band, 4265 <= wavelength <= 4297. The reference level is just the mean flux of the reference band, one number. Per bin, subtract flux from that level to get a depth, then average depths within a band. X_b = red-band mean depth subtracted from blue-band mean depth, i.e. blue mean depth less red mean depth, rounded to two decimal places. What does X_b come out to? 0.25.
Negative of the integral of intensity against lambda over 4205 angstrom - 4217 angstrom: -103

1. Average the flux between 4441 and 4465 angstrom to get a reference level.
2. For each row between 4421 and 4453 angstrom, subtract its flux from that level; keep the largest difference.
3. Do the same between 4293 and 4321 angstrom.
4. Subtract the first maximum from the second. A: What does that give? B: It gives 1.8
